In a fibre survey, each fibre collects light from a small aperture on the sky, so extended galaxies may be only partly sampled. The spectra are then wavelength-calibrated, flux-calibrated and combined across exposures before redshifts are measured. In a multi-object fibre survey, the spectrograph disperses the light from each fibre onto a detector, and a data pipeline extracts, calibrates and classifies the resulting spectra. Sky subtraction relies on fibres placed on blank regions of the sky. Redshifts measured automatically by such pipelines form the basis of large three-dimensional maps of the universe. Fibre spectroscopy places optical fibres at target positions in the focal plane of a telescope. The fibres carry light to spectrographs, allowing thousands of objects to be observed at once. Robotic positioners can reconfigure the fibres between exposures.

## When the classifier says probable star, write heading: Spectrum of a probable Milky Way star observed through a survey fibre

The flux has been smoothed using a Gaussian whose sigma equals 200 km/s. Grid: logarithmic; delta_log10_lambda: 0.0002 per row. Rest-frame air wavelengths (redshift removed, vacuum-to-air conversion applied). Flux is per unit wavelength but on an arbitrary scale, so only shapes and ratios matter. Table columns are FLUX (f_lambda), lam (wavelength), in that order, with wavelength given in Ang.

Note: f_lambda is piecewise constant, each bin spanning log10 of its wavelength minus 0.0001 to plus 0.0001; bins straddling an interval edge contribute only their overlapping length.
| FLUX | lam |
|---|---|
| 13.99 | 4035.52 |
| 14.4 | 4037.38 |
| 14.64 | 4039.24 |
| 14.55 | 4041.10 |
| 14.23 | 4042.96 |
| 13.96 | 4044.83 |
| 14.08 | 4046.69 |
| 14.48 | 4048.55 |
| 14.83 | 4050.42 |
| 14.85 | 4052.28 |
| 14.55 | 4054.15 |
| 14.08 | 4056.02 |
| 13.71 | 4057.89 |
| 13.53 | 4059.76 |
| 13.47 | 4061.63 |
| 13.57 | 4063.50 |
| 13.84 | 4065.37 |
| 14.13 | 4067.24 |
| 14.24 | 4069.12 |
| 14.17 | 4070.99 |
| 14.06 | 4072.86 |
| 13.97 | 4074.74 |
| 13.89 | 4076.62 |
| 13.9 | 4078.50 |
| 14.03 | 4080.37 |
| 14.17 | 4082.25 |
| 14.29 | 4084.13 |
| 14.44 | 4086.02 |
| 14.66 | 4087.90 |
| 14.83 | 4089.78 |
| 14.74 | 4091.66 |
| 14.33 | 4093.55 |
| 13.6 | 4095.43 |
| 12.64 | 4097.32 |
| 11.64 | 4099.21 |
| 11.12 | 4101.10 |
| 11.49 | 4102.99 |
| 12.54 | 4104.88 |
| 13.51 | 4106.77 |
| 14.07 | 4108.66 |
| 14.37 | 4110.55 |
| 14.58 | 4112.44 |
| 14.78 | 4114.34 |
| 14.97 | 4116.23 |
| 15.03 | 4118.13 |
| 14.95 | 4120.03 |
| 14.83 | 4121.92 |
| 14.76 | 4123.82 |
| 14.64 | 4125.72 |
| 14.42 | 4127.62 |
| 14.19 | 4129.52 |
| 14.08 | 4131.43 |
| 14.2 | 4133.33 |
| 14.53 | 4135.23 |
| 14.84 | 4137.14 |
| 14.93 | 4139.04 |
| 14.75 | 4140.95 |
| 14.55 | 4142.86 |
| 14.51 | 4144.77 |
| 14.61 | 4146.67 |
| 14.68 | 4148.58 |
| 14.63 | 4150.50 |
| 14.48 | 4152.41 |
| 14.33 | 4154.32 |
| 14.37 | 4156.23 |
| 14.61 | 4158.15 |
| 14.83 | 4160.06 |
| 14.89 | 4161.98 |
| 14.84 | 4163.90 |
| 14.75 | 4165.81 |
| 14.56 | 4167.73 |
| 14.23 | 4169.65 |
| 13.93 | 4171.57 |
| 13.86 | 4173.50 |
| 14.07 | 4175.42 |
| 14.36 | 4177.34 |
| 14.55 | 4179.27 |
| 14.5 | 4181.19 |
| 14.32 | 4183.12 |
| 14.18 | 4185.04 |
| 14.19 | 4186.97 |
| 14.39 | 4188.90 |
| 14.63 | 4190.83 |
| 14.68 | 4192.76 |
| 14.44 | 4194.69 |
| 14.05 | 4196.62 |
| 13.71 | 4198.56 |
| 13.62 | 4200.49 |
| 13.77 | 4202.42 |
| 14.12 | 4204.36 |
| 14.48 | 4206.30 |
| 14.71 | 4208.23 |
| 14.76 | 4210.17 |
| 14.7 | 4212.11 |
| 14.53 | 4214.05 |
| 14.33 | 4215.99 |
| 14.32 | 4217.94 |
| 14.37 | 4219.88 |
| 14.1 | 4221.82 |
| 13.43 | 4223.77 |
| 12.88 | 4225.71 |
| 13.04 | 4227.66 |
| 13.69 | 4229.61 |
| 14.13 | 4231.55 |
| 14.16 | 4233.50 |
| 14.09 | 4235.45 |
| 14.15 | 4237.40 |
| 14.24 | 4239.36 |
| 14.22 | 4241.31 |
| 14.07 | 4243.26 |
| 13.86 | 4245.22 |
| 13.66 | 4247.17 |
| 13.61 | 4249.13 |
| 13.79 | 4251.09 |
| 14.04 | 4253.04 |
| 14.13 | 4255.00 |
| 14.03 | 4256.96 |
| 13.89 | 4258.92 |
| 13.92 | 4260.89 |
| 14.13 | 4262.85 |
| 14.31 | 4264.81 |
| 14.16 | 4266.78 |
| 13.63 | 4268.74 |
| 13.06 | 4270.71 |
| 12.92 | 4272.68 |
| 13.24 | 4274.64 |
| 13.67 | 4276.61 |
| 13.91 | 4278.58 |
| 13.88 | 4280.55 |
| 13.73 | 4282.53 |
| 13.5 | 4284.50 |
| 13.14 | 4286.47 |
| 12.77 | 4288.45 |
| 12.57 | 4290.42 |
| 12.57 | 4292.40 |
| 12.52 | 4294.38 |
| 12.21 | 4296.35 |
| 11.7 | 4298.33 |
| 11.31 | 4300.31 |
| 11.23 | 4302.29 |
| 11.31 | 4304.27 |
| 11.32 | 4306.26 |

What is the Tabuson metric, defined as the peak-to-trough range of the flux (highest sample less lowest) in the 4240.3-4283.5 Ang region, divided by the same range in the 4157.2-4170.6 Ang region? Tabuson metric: 2.1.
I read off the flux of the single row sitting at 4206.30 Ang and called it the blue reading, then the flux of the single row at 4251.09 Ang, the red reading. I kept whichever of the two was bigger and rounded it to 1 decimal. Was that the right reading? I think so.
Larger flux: 14.5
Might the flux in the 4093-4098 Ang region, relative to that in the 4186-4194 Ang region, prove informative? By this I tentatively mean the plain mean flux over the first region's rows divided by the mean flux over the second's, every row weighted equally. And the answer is 0.934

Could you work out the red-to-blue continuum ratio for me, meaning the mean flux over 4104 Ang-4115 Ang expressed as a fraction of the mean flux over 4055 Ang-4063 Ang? 1.02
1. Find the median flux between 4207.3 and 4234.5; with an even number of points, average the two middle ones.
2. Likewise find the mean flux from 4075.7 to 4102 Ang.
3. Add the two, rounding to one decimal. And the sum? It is 28.0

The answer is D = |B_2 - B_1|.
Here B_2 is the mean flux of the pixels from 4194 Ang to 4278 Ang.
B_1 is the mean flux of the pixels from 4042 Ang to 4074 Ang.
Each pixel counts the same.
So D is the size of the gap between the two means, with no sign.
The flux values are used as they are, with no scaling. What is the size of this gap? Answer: 0.15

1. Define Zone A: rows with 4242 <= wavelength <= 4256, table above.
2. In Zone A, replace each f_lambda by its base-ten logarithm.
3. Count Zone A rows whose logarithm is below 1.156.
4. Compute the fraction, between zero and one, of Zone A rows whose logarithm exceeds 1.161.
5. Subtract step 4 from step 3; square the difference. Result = 49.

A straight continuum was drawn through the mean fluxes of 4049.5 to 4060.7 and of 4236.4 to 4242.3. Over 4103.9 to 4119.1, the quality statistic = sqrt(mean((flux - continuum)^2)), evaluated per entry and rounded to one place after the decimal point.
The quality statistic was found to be 0.8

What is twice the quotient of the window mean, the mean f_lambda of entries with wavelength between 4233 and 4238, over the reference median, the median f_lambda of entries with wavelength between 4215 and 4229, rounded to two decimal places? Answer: 2.00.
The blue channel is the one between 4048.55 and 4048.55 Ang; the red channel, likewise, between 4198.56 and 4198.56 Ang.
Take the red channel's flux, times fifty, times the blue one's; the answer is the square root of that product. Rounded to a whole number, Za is 100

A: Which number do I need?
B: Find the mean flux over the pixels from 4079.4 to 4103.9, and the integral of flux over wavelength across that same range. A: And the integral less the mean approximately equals 318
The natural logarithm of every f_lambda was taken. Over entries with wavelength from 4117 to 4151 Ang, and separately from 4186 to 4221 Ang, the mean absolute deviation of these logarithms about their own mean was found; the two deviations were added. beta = 0.034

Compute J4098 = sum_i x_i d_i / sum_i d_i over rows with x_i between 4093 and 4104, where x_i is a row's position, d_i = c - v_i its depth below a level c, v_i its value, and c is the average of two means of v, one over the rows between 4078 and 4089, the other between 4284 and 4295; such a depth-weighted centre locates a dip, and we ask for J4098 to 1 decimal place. 4101.6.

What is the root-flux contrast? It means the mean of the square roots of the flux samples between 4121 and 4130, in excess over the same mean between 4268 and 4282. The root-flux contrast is 0.15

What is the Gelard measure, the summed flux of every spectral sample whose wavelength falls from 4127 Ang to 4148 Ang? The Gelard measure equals 160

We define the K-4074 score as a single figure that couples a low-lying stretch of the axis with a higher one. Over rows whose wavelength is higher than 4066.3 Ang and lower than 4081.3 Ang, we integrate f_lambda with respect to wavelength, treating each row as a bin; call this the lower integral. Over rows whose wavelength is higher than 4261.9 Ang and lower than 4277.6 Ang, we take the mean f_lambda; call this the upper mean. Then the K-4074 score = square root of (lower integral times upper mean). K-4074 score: 53.6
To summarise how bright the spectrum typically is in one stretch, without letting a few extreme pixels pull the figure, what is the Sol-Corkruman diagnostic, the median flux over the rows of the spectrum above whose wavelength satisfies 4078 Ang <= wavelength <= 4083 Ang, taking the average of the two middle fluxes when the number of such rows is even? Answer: 14.0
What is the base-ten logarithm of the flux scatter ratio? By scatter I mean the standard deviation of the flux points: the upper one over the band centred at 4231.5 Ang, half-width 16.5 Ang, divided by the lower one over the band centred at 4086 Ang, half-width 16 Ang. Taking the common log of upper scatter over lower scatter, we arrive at -0.37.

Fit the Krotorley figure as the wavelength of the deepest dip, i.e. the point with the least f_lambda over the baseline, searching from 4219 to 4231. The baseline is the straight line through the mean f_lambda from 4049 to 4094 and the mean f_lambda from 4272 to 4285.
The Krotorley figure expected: 4225.71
